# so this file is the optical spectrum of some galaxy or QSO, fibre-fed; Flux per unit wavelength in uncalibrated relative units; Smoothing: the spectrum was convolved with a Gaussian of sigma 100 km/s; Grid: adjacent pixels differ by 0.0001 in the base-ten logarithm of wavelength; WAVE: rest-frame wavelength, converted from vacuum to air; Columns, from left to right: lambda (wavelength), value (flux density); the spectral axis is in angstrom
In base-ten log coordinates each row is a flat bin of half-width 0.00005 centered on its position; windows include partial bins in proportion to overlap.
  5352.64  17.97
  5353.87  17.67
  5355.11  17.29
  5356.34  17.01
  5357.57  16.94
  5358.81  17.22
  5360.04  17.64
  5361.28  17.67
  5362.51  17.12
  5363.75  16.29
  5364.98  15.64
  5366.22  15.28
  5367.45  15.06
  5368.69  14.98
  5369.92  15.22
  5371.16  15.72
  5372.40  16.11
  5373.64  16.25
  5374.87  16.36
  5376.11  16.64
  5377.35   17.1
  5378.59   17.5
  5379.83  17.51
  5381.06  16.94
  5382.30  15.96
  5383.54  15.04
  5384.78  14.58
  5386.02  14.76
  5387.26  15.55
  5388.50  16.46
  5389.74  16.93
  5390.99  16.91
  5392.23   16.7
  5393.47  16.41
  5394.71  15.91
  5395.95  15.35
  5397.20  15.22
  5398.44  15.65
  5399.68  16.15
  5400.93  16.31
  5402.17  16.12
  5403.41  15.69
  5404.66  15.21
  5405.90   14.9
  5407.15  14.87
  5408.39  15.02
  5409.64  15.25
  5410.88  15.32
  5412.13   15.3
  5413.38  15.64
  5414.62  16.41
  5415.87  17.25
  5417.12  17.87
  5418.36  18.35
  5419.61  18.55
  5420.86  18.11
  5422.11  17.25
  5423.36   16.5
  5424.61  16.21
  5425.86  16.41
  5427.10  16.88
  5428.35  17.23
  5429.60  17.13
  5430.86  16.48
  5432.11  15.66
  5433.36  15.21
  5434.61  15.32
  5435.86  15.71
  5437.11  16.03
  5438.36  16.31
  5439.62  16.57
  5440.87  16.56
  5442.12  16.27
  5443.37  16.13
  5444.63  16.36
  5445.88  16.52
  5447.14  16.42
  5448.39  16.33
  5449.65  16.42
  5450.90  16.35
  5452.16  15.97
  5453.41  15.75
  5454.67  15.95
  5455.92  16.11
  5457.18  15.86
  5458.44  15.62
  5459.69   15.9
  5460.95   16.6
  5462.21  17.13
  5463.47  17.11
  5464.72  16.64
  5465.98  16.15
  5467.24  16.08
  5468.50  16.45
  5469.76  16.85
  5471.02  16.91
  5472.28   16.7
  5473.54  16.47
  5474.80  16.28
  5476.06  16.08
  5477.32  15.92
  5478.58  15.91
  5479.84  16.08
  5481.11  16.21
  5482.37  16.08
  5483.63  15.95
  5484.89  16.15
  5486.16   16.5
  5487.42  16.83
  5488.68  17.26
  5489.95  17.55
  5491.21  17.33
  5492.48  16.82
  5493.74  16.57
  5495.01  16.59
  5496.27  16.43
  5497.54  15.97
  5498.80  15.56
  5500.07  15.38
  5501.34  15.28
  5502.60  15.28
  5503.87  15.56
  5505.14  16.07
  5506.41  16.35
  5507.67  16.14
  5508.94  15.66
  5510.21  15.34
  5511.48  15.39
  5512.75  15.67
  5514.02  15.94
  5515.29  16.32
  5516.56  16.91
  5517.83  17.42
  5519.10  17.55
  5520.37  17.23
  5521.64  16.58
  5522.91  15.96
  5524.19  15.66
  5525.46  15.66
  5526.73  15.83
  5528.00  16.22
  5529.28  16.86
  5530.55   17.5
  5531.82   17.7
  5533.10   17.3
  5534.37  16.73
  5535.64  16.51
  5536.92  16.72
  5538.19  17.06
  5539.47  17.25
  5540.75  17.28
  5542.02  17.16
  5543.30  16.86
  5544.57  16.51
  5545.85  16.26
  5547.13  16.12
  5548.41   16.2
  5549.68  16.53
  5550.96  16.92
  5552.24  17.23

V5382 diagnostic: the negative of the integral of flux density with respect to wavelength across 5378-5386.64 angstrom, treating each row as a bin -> -139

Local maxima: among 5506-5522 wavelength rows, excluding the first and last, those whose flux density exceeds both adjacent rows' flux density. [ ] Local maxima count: 1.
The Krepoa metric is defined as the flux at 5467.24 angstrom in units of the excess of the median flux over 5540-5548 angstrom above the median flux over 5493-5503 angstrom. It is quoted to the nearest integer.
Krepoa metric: 17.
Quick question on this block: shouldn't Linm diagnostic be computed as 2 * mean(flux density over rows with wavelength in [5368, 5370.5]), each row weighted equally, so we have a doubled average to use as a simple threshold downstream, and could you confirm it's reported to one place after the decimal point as 30.2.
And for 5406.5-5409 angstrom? 29.9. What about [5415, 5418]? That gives 35.1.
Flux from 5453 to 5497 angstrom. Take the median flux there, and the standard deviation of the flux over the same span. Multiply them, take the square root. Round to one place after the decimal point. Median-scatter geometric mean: 2.8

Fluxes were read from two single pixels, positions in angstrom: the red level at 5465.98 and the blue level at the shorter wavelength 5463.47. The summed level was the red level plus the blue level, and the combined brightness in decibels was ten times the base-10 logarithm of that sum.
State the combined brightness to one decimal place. 15.2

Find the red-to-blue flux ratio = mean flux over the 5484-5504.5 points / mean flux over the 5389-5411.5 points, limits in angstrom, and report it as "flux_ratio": 1.03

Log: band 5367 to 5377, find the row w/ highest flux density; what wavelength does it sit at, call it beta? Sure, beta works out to 5376.11 angstrom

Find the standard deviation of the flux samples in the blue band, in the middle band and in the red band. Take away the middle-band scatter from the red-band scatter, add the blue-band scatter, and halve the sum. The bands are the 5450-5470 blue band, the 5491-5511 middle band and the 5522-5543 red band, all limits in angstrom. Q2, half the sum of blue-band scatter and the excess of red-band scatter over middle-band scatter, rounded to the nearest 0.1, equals 0.3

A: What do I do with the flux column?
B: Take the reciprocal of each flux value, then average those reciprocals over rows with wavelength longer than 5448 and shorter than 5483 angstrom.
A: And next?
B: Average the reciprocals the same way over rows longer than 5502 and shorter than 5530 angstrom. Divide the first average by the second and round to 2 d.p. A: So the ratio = 0.99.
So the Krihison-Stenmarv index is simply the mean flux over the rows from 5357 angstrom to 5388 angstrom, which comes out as 16.2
